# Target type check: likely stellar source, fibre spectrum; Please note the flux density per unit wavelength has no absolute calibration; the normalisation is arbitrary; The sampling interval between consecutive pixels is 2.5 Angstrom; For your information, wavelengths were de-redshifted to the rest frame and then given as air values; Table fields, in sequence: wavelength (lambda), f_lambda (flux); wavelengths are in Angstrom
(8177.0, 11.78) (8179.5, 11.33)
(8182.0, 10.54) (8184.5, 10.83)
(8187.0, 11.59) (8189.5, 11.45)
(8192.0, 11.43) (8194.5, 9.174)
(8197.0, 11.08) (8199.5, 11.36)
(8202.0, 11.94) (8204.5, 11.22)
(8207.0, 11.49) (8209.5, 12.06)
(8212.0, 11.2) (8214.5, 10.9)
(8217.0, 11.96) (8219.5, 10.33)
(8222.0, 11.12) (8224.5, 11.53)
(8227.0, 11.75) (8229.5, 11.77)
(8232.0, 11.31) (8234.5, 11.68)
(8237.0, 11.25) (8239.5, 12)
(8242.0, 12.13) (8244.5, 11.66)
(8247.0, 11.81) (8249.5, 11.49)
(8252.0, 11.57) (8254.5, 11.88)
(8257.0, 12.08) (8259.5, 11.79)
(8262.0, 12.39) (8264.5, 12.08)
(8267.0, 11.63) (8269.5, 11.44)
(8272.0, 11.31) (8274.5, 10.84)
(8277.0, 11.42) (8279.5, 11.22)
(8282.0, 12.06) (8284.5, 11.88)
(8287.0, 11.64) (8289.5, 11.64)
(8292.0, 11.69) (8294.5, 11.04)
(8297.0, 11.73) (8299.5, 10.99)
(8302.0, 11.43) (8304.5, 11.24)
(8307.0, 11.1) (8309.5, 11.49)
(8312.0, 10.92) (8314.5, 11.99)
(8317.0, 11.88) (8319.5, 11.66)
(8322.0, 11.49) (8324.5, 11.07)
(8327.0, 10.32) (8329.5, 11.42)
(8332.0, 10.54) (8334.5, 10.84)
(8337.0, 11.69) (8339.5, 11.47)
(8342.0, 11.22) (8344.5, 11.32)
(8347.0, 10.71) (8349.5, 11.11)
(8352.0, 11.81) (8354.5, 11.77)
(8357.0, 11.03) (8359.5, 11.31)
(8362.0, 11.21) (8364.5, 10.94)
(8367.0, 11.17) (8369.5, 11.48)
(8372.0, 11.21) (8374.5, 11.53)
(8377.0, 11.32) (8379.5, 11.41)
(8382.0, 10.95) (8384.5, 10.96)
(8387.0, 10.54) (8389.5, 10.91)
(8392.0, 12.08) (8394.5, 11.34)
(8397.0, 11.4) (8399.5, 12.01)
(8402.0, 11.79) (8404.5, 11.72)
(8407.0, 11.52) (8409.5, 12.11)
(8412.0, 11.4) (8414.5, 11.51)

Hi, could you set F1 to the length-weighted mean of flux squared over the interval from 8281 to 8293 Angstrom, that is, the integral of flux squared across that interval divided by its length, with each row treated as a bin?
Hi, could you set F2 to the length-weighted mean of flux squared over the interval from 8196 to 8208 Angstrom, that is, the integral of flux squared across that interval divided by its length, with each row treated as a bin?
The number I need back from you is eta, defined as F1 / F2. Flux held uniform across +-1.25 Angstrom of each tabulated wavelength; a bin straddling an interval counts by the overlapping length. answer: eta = 1.06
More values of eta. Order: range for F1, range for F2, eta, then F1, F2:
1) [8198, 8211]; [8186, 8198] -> 1.12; 135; 120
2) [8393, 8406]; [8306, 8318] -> 1.03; 136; 132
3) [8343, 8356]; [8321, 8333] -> 1.07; 129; 120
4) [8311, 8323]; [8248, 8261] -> 0.97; 135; 139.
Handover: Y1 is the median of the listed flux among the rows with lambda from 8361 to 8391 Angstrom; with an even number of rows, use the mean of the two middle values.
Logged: 11.19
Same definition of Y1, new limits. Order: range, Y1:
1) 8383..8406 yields 11.40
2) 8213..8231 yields 11.53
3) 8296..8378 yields 11.31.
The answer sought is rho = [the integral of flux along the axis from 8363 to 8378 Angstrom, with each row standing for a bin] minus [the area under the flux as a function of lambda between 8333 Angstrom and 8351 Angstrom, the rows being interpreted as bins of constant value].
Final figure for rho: -32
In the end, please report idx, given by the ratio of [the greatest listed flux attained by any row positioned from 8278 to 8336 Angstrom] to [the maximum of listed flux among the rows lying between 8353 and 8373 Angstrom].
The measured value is 1.02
